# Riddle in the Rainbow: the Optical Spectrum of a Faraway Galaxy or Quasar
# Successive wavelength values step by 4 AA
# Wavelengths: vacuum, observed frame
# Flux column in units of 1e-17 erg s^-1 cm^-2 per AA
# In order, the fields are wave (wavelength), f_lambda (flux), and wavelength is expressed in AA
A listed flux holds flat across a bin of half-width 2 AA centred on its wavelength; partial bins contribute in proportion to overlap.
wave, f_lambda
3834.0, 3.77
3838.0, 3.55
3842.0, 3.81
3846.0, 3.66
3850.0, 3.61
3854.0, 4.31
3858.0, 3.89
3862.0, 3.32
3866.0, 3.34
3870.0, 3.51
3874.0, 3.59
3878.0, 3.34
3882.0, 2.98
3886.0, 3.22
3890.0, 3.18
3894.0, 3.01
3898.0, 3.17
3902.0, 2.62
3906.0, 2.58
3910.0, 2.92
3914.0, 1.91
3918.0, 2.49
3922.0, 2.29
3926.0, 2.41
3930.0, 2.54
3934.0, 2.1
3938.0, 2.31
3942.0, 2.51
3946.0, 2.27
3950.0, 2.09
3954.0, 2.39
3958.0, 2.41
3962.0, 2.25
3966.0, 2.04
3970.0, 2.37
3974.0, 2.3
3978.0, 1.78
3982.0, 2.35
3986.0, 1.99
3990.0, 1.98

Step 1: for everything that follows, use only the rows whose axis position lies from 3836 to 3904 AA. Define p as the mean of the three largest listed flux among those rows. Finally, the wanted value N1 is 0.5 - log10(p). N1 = -0.10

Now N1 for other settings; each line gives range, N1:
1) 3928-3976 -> 0.10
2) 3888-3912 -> 0.01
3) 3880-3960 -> 0.00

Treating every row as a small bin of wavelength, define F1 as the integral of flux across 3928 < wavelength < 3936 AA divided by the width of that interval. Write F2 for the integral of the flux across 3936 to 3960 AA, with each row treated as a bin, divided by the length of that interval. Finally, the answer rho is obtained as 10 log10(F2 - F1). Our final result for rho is -20.0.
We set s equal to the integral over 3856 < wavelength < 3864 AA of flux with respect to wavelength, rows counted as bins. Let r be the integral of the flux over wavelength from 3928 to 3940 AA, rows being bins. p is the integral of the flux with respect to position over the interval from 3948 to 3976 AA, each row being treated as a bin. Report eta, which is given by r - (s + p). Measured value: -64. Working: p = 63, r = 28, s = 29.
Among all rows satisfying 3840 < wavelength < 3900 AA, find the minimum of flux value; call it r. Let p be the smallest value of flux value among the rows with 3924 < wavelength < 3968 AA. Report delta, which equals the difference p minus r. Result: -0.9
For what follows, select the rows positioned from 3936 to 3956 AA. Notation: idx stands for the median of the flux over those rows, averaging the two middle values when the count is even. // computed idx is 2.3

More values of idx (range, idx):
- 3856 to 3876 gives 3.5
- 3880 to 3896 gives 3.1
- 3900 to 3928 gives 2.5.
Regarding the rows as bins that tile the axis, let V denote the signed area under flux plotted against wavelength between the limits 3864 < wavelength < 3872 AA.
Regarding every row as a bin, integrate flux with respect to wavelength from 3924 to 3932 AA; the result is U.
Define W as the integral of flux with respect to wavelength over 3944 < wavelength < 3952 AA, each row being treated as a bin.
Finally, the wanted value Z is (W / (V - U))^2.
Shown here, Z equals 5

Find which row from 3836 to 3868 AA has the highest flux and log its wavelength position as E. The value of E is 3854.0 AA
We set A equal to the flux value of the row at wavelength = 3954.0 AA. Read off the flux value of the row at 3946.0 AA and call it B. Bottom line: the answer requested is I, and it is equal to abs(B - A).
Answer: 0.12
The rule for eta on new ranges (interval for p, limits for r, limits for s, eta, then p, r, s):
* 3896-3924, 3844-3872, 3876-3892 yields -20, 72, 103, 51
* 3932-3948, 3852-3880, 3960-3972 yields 38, 37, 101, 27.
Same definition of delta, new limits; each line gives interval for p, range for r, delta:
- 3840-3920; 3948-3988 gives 0.1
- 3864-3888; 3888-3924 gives 1.1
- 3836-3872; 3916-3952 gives 1.2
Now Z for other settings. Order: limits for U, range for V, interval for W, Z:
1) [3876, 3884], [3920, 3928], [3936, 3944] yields 9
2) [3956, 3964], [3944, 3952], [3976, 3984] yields 190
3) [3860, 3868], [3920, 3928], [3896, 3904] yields 9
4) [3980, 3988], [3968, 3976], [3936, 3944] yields 213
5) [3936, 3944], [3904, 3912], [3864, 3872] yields 101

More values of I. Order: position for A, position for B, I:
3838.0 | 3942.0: 1.04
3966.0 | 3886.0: 1.18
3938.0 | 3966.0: 0.27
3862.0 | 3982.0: 0.97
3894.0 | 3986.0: 1.02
